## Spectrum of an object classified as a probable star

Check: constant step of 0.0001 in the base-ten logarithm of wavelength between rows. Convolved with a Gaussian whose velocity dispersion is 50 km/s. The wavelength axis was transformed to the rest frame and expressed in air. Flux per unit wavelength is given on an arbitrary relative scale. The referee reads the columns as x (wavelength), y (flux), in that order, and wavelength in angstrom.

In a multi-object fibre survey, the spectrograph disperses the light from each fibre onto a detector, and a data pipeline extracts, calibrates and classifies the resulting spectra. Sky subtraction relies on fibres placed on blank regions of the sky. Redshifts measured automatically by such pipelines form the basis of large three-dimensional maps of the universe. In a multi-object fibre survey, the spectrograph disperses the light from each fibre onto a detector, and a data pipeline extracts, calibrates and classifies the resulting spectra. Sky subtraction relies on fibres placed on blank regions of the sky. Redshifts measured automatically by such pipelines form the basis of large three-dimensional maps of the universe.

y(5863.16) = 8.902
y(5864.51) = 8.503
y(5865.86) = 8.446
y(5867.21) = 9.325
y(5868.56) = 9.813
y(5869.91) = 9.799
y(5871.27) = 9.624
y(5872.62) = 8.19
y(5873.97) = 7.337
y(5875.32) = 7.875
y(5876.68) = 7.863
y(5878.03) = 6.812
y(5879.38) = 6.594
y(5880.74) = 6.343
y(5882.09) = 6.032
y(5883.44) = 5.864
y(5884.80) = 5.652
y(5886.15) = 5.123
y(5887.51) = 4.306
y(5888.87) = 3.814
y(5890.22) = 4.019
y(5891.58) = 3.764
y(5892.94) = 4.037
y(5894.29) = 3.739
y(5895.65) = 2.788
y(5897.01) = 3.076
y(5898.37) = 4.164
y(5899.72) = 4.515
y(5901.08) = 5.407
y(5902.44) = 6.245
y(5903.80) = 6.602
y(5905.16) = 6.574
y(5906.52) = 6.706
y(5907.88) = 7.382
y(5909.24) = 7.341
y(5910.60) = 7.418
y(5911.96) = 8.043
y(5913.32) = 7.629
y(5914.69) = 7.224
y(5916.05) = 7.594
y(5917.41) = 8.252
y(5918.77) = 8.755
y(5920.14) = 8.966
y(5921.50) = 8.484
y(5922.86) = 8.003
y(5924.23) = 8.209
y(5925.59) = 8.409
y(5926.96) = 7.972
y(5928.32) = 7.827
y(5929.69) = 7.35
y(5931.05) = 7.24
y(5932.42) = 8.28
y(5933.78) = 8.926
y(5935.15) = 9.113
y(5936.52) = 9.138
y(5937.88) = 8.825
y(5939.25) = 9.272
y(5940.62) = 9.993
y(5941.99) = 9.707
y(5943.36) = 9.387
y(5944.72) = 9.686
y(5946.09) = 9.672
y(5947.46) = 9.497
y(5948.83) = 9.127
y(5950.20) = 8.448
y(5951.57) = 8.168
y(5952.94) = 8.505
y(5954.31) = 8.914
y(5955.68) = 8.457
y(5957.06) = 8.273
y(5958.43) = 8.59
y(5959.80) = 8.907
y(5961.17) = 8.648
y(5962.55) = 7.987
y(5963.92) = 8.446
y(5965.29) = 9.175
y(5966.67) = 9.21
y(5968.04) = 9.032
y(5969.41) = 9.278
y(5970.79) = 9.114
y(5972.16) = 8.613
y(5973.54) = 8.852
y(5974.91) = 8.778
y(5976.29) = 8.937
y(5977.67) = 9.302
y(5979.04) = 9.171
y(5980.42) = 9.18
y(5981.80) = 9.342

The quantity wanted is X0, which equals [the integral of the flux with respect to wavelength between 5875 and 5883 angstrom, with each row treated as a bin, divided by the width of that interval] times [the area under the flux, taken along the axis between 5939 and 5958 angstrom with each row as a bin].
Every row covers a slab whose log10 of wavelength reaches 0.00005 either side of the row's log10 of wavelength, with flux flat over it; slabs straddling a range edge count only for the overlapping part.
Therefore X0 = 1180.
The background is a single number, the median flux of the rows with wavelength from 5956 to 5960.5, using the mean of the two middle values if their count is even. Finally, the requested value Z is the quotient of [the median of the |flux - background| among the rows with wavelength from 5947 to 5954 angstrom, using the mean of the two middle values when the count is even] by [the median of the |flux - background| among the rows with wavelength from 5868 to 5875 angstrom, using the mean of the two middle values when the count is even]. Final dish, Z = 0.35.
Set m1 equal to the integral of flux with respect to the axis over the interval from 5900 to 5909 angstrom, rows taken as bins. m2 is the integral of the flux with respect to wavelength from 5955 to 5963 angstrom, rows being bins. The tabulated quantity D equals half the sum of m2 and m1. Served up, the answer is 63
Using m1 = 58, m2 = 67.9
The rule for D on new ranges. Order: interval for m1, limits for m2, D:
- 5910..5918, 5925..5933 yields 62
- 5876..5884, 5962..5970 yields 62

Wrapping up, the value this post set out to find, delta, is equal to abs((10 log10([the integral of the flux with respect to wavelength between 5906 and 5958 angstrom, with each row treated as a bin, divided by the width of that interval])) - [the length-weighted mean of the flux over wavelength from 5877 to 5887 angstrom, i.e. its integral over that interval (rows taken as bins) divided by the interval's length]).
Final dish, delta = 3.2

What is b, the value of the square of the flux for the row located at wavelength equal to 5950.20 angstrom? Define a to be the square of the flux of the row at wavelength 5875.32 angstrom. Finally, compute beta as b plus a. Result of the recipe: 133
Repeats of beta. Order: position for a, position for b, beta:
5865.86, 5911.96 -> 136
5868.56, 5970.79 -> 179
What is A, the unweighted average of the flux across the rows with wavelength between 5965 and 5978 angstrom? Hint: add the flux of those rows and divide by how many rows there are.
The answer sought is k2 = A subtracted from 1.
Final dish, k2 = -8.0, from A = 9.0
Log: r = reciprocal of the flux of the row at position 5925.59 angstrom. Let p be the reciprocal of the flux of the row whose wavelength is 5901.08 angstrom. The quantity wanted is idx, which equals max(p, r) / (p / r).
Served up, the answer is 0.12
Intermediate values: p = 0.185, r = 0.119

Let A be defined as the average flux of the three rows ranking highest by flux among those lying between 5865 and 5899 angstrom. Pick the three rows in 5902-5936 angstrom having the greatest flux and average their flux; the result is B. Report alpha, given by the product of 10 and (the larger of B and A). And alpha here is 97.5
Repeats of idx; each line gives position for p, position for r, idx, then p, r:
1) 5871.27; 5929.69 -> 0.18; 0.104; 0.136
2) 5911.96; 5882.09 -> 0.22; 0.124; 0.166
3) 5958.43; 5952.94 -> 0.12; 0.116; 0.118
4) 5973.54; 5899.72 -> 0.43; 0.113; 0.221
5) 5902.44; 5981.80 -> 0.11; 0.160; 0.107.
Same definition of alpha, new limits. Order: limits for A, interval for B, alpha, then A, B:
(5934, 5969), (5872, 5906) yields 98.0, 9.8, 8.0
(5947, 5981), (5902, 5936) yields 93.6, 9.4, 9.0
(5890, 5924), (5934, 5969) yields 98.0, 8.7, 9.8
